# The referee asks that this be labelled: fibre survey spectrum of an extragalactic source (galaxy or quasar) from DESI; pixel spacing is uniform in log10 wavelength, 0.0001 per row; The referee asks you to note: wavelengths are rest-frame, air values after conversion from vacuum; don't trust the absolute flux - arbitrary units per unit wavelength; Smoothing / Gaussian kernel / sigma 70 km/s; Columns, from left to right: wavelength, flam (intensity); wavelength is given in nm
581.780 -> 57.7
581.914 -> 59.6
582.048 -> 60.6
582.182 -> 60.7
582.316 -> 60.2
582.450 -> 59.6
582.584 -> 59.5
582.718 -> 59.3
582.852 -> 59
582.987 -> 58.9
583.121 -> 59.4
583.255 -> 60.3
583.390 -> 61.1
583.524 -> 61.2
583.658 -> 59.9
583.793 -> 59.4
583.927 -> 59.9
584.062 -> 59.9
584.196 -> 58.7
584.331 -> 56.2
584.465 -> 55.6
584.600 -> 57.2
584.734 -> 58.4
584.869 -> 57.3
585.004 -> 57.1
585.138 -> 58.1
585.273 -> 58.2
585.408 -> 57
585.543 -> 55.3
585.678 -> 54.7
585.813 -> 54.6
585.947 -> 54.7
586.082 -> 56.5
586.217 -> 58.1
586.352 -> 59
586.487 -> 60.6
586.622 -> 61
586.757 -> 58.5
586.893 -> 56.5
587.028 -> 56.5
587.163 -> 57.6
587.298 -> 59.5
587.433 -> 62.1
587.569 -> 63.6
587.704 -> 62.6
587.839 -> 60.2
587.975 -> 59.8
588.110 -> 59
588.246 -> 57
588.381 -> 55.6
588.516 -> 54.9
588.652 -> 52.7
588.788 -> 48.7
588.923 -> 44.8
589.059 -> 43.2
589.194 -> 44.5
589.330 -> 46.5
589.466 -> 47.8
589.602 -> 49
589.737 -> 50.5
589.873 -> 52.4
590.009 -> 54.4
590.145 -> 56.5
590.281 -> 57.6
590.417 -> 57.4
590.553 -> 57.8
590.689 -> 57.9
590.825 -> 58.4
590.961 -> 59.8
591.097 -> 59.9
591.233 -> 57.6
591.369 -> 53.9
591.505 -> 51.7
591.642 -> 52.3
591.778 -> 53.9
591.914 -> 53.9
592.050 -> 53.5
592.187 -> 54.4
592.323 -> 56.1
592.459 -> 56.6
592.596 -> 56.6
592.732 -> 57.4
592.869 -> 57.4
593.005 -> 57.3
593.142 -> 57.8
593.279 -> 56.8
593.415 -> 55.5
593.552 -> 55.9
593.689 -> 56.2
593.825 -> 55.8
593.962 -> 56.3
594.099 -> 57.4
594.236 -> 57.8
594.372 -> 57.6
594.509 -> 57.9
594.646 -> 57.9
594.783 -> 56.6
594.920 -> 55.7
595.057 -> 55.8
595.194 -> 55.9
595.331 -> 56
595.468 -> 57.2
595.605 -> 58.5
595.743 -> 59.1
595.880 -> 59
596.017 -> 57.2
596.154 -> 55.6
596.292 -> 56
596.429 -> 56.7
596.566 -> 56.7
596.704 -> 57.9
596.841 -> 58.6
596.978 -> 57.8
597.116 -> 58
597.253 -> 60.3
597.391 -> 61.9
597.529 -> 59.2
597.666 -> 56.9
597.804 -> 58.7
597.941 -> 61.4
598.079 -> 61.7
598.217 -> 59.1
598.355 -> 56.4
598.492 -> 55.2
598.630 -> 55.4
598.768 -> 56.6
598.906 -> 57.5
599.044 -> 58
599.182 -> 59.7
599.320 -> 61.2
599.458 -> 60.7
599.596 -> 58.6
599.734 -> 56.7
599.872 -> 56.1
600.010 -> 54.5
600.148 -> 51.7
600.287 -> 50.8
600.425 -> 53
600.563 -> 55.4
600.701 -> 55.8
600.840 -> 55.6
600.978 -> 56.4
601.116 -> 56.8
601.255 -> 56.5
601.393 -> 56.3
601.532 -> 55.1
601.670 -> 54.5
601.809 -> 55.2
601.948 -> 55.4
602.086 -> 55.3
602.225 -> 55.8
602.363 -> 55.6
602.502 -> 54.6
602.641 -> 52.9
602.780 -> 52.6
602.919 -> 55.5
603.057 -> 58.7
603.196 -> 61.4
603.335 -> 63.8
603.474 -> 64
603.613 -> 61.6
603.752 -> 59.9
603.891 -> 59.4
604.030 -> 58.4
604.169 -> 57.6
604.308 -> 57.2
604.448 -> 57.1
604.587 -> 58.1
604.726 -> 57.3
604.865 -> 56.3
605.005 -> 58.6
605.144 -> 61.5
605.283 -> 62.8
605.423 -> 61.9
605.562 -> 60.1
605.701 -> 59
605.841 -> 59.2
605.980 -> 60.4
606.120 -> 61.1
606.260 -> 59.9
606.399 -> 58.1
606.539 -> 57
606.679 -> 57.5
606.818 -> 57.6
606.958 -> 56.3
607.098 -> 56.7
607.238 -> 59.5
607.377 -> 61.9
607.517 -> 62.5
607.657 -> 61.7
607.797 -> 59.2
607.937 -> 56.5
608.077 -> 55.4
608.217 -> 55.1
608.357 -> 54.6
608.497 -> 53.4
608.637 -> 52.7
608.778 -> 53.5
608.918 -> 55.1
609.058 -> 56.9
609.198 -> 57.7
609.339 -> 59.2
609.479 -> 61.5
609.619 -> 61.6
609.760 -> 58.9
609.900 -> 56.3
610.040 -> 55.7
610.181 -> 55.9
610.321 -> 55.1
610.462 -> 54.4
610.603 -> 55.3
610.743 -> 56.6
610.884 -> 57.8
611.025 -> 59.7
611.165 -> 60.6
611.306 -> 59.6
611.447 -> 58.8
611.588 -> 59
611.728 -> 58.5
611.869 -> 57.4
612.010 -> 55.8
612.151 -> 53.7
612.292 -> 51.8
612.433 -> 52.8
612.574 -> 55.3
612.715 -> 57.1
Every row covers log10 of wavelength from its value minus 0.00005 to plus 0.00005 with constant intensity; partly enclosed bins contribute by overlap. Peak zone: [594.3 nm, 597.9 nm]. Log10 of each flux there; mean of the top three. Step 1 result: 1.78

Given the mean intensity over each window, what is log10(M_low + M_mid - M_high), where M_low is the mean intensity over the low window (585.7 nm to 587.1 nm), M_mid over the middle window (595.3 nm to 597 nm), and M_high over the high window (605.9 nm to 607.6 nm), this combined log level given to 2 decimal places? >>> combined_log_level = 1.75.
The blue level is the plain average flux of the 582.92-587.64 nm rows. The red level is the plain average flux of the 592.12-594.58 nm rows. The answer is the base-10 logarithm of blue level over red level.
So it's 0.01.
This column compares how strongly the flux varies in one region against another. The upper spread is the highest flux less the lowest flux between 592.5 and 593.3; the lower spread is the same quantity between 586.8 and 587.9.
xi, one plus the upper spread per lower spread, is 1.2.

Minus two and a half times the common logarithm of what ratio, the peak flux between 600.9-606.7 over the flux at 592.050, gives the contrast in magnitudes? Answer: -0.19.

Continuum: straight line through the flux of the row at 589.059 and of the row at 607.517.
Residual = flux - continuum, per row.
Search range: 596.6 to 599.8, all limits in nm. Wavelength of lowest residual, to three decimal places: 598.492 nm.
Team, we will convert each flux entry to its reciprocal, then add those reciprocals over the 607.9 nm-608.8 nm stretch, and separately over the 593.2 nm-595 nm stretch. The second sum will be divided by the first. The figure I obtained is 1.8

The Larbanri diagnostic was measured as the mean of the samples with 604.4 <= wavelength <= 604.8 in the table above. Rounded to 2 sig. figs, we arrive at 58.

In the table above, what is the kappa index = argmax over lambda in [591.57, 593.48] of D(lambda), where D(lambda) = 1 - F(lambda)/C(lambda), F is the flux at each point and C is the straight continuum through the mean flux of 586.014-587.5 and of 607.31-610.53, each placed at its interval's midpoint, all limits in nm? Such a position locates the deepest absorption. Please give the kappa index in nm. 591.642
